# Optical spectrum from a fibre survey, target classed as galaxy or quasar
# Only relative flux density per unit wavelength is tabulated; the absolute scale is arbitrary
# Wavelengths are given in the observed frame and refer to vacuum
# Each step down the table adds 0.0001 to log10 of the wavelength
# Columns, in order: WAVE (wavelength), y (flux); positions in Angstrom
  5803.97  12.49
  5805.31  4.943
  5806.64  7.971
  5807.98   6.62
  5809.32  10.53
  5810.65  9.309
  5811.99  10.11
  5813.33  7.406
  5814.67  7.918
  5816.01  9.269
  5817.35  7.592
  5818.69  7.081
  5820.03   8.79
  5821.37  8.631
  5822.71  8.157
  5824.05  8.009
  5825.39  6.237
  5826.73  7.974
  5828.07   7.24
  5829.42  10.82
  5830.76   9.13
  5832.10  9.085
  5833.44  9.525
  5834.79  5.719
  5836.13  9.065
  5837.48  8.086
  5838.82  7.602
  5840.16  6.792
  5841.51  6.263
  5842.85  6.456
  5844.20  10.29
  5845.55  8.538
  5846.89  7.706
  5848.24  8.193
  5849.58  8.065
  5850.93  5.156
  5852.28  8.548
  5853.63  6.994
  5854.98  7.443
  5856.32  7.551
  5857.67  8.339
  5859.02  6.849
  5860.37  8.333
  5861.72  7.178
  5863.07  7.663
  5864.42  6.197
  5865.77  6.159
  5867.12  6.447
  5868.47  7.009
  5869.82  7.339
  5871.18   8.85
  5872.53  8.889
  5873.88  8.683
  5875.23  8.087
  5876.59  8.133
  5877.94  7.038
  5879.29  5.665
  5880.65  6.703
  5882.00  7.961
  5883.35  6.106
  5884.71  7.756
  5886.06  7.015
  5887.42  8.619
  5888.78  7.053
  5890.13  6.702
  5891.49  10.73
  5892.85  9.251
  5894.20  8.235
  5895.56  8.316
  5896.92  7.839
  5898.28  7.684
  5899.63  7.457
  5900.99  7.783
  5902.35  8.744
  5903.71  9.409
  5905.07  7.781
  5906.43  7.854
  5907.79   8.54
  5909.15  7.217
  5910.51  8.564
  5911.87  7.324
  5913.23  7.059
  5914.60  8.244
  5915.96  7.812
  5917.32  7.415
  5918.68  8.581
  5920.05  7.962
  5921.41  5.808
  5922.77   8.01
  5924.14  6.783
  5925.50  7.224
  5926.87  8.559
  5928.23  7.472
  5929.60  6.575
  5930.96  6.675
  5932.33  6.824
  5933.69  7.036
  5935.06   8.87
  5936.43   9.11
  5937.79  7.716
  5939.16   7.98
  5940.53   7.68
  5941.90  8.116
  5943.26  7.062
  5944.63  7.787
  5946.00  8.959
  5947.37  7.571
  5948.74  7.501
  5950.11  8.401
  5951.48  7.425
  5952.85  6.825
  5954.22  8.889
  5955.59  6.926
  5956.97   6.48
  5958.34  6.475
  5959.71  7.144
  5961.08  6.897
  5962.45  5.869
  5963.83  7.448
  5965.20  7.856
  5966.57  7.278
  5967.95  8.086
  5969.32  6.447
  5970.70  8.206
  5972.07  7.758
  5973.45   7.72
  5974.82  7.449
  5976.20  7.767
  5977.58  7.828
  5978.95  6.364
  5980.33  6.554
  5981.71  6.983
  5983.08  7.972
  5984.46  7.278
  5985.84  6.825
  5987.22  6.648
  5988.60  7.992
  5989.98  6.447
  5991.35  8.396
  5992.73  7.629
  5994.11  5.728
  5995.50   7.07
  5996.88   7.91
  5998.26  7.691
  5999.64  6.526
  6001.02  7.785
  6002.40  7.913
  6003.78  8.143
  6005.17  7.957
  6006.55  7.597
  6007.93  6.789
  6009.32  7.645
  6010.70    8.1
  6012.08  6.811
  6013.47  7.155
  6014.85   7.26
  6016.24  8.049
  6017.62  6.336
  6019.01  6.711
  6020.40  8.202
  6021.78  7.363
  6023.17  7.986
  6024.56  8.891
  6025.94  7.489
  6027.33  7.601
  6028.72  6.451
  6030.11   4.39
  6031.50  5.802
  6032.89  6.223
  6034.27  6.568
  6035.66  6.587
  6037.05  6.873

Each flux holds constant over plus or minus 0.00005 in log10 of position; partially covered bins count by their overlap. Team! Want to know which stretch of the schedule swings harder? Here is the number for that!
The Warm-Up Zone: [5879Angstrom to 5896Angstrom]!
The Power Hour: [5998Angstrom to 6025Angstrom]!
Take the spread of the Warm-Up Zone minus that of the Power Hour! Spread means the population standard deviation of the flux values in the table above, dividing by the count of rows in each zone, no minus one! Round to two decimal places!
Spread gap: 0.68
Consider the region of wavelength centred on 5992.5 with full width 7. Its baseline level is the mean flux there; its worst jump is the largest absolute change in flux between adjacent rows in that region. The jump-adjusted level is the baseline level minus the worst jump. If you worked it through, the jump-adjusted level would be 5.1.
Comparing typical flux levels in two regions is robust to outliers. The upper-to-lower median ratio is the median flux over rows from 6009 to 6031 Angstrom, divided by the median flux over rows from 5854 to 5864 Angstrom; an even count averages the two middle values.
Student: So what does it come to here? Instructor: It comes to 0.98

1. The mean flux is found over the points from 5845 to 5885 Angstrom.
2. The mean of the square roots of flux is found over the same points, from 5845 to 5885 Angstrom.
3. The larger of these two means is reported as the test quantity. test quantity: 7.45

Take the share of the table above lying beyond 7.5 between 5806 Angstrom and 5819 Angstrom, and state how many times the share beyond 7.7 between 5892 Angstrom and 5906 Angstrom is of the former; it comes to 1.14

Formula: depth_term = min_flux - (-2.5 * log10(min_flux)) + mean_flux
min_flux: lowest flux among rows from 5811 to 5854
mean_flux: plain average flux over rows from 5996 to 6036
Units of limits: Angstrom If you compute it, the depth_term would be 14.2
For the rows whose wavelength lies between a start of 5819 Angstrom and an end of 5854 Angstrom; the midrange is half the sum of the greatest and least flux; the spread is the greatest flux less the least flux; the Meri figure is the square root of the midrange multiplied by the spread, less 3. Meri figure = 3.7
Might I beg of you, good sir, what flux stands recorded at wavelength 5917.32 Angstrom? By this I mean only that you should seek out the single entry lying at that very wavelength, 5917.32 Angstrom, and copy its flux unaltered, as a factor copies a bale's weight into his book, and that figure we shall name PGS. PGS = 7.415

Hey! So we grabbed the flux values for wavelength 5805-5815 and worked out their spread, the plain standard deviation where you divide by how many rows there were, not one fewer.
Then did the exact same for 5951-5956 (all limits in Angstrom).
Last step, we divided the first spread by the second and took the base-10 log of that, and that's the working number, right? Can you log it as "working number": 0.32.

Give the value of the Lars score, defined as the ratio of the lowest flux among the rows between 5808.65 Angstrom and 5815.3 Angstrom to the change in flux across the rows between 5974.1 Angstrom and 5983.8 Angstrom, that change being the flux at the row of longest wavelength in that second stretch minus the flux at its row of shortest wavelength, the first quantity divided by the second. 14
